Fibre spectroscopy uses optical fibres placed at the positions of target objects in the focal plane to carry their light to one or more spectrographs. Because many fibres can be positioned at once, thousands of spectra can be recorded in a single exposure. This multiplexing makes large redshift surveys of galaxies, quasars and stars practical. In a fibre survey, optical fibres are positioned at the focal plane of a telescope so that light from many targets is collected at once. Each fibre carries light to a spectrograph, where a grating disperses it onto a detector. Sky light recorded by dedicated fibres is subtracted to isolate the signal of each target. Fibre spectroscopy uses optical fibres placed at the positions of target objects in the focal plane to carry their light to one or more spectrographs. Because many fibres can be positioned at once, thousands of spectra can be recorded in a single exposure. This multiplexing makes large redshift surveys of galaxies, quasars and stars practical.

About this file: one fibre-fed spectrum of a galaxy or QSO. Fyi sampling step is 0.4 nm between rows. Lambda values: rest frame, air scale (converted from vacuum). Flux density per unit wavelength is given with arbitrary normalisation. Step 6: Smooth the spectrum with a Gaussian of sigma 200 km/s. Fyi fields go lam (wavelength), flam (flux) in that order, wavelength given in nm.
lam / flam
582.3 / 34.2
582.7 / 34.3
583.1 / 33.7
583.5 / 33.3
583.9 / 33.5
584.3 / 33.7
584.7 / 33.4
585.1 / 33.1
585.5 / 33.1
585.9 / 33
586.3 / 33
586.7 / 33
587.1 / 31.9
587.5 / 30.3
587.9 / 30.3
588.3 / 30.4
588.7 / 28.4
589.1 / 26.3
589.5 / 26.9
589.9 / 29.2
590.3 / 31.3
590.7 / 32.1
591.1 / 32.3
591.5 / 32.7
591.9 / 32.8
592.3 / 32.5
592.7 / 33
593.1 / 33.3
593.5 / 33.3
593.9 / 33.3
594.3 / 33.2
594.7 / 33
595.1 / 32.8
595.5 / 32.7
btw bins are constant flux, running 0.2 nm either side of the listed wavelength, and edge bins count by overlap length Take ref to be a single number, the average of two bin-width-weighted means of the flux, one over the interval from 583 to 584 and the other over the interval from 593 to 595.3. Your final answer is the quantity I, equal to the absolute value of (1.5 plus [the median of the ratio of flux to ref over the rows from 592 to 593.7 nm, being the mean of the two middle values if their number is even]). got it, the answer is 2.50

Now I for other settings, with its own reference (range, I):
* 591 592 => 2.48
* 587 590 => 2.39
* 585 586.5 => 2.49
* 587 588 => 2.41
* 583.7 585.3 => 2.50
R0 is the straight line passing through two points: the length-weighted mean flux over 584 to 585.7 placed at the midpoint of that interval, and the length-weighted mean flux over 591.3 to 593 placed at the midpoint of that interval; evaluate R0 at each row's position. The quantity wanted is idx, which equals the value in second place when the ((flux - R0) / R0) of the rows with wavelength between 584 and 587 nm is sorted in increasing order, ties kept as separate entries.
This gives -0.01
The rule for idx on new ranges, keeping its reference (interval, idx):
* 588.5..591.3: -0.18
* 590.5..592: -0.02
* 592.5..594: 0.02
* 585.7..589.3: -0.14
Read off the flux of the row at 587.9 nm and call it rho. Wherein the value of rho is 30.3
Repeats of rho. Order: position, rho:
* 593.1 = 33.3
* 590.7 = 32.1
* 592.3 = 32.5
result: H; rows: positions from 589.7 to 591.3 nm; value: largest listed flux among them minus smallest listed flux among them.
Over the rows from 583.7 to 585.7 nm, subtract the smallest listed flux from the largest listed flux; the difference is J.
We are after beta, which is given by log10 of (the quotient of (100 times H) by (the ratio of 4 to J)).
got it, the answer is 1.7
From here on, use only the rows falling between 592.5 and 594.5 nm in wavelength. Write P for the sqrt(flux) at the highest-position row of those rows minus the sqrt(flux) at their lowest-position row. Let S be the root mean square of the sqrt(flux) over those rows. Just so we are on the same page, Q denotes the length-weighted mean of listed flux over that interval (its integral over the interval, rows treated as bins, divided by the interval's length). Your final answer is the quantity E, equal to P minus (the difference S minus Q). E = 27.5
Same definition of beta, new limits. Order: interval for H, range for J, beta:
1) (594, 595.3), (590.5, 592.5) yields 0.8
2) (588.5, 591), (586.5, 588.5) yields 2.6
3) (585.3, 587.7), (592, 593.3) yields 1.7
